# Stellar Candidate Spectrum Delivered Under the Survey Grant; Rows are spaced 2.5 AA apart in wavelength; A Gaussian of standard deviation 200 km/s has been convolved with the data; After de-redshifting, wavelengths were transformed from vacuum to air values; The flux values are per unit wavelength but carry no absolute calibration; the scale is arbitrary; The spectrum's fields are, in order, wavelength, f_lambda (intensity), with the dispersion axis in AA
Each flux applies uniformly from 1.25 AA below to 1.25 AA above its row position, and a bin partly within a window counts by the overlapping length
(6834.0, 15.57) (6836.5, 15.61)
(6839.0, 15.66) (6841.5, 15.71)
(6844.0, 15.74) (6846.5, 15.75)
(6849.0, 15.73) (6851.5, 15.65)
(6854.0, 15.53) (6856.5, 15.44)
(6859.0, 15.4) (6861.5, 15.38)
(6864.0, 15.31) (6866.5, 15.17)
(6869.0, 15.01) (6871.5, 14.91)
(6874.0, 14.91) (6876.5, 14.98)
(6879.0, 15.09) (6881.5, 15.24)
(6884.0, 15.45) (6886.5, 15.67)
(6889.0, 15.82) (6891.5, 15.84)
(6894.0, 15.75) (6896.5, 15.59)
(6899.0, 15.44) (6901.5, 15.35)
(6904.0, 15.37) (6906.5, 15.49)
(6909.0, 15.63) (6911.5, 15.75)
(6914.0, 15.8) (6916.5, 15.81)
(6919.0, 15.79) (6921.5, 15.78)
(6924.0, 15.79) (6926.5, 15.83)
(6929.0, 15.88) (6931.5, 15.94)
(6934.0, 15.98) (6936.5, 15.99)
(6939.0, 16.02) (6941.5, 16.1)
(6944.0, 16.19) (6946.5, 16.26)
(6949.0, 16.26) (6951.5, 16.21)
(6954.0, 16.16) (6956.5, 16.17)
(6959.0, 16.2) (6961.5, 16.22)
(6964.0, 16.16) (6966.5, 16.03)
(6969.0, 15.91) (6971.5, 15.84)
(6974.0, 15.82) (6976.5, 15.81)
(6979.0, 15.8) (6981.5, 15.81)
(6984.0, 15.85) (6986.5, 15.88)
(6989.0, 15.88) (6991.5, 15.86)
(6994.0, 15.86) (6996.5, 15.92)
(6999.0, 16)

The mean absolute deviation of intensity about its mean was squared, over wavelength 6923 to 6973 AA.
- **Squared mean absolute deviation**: 0.018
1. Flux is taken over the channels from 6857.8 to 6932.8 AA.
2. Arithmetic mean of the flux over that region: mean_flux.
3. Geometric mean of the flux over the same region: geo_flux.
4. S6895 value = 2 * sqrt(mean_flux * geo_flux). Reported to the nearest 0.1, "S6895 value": 31.0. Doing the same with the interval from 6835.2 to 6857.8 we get 31.3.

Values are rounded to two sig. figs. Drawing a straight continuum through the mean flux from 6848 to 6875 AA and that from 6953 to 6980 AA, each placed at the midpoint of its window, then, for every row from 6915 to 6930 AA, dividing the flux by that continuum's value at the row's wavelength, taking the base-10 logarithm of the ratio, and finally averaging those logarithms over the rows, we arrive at 0.0026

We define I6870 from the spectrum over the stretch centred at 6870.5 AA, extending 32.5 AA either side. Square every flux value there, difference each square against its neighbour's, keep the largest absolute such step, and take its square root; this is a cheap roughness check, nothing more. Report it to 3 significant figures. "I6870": 2.62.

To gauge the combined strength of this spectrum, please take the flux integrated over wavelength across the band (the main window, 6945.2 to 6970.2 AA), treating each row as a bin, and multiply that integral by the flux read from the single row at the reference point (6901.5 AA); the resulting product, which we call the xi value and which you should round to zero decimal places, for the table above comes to 6201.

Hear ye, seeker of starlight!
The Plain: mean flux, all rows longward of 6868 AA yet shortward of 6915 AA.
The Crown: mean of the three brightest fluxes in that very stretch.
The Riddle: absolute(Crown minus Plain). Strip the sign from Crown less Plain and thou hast 0.39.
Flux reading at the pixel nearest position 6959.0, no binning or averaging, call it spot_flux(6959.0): 16.2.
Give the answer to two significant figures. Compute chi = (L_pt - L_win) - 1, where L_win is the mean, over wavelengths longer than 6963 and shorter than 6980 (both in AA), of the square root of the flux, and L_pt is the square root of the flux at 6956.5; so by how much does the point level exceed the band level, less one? -0.97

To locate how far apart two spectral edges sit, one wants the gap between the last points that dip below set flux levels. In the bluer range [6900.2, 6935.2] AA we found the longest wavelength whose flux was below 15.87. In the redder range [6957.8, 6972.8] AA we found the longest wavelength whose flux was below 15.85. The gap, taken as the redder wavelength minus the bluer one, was 45.0 AA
